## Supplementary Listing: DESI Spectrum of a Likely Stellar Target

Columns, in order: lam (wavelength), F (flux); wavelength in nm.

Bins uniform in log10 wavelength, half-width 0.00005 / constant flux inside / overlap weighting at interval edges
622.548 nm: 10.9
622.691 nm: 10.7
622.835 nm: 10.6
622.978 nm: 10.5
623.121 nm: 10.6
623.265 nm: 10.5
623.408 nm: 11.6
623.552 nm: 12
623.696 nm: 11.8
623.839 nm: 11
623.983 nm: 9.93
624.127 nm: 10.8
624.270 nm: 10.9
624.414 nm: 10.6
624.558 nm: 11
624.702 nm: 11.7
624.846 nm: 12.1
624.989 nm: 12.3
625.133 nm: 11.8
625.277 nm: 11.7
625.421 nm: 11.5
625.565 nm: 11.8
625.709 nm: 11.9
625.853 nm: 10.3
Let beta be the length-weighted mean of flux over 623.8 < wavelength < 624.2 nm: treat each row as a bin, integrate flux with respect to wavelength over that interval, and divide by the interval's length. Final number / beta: 10.5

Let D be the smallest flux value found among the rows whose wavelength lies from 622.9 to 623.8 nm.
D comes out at 10.5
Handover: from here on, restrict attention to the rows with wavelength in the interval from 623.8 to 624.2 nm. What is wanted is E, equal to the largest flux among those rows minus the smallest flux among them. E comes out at 1.1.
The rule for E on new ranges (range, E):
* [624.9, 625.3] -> 0.6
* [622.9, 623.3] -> 0.1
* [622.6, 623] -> 0.2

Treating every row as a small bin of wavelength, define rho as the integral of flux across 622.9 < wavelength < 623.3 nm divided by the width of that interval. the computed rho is 10.55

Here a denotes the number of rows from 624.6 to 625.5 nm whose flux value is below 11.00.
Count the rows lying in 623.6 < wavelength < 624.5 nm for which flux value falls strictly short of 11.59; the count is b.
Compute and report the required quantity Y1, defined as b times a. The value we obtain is 0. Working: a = 0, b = 5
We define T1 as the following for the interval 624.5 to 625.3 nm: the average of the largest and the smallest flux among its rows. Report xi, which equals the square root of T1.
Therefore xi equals 3.41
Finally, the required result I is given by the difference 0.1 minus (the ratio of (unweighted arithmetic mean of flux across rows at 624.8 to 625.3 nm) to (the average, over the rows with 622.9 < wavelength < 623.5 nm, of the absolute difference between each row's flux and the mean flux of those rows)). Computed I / -30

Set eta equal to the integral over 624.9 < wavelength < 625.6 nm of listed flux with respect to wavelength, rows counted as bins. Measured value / 8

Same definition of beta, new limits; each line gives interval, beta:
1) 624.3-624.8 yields 11.1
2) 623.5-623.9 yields 11.6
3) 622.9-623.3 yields 10.5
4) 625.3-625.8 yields 11.7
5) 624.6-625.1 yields 12.0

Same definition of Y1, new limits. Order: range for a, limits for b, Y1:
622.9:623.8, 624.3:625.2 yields 6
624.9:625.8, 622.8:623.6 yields 0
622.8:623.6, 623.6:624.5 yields 20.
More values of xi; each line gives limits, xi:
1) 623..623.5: 3.32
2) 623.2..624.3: 3.31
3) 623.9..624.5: 3.23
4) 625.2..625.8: 3.42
